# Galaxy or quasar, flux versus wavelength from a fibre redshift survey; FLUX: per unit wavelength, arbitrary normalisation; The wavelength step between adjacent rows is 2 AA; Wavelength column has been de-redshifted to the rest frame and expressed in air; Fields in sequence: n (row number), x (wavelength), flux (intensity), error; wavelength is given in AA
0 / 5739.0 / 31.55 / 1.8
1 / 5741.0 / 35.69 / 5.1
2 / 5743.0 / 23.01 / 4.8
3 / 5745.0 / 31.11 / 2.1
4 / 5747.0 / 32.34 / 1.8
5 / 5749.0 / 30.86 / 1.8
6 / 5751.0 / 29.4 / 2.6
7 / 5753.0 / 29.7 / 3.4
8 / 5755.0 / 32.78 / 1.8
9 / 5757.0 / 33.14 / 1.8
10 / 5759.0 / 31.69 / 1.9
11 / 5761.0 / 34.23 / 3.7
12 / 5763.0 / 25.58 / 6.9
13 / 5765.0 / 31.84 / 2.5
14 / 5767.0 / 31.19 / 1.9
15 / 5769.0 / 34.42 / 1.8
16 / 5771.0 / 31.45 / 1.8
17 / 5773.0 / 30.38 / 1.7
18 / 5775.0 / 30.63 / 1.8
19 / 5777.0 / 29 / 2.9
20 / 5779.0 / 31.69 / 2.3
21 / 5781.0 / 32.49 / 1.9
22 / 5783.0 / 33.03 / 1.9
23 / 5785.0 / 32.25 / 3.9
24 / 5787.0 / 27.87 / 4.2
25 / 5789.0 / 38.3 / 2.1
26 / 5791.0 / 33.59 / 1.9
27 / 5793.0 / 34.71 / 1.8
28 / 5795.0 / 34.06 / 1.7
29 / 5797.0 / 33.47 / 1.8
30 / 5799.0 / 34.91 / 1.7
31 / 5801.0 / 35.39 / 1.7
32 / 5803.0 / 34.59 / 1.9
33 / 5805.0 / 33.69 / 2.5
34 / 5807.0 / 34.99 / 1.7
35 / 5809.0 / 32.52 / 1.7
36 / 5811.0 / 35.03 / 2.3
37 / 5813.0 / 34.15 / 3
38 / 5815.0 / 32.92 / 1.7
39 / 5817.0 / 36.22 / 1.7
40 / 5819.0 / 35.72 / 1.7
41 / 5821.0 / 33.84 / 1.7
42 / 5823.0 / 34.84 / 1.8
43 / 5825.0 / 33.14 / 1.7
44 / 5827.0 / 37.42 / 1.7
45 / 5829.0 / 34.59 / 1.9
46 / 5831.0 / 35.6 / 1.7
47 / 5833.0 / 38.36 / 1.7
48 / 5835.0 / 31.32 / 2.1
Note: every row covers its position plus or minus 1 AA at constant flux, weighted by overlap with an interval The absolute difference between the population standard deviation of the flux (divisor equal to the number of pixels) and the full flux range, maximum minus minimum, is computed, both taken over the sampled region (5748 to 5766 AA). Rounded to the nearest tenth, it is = 6.2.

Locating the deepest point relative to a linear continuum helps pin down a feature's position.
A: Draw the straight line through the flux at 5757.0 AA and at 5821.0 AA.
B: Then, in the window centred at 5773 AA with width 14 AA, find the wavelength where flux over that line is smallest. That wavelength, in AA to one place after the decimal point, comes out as 5777.0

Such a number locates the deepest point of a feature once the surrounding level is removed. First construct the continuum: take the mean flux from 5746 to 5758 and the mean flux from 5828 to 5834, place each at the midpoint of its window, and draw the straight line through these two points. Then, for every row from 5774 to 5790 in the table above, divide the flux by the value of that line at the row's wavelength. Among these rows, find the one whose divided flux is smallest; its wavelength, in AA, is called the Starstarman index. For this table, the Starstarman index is 5787.0 AA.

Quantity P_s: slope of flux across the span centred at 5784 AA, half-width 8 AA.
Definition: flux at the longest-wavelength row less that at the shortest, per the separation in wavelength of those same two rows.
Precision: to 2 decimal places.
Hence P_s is 0.33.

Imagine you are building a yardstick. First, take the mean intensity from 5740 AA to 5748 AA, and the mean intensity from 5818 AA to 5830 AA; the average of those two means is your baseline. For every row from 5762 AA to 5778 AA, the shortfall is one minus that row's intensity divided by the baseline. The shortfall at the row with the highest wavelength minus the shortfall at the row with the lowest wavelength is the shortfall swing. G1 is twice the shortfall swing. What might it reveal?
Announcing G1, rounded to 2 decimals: -0.21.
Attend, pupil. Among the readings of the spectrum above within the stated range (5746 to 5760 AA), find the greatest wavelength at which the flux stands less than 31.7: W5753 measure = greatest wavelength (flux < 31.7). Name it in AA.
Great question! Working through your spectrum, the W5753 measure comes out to 5759.0 AA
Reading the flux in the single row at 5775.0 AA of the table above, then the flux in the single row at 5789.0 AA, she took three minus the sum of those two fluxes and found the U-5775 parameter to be -66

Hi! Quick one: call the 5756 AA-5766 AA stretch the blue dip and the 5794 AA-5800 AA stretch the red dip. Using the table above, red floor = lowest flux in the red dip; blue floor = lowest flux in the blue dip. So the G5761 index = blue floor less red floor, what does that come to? -7.9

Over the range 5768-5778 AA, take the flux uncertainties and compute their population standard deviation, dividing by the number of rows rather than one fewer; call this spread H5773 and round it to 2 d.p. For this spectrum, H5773 0.45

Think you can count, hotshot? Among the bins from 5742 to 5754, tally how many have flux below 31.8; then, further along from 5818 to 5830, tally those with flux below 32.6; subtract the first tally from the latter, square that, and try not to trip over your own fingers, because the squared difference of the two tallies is 25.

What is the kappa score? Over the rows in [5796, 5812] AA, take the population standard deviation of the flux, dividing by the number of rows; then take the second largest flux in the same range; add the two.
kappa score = 36.0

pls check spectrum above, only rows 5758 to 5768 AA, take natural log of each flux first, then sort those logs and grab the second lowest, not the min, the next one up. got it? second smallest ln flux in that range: 3.440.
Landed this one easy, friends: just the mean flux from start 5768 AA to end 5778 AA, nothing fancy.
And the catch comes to 31.2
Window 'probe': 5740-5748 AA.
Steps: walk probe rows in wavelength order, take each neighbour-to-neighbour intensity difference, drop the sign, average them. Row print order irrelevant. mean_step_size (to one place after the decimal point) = 7.3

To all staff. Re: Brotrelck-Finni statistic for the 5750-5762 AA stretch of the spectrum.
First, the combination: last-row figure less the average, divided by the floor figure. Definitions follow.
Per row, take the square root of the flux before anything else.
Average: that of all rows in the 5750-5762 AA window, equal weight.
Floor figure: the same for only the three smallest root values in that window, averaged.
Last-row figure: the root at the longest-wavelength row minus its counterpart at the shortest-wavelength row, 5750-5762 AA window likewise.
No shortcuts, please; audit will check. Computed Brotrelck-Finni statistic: -0.95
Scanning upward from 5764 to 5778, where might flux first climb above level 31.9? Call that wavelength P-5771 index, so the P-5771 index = 5769.0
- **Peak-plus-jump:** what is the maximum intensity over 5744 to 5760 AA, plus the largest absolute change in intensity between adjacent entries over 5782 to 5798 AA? 43.6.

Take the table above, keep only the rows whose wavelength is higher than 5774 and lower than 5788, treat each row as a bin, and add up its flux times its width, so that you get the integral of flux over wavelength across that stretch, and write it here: 434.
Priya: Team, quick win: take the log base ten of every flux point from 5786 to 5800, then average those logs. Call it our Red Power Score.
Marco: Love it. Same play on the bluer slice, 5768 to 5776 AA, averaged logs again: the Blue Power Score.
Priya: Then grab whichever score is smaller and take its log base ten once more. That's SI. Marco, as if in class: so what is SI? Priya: 0.176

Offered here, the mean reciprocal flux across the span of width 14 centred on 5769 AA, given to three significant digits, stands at 0.0327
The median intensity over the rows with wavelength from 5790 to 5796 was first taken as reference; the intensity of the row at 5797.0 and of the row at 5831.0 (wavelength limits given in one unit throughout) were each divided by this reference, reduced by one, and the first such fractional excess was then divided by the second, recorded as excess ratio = -0.4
